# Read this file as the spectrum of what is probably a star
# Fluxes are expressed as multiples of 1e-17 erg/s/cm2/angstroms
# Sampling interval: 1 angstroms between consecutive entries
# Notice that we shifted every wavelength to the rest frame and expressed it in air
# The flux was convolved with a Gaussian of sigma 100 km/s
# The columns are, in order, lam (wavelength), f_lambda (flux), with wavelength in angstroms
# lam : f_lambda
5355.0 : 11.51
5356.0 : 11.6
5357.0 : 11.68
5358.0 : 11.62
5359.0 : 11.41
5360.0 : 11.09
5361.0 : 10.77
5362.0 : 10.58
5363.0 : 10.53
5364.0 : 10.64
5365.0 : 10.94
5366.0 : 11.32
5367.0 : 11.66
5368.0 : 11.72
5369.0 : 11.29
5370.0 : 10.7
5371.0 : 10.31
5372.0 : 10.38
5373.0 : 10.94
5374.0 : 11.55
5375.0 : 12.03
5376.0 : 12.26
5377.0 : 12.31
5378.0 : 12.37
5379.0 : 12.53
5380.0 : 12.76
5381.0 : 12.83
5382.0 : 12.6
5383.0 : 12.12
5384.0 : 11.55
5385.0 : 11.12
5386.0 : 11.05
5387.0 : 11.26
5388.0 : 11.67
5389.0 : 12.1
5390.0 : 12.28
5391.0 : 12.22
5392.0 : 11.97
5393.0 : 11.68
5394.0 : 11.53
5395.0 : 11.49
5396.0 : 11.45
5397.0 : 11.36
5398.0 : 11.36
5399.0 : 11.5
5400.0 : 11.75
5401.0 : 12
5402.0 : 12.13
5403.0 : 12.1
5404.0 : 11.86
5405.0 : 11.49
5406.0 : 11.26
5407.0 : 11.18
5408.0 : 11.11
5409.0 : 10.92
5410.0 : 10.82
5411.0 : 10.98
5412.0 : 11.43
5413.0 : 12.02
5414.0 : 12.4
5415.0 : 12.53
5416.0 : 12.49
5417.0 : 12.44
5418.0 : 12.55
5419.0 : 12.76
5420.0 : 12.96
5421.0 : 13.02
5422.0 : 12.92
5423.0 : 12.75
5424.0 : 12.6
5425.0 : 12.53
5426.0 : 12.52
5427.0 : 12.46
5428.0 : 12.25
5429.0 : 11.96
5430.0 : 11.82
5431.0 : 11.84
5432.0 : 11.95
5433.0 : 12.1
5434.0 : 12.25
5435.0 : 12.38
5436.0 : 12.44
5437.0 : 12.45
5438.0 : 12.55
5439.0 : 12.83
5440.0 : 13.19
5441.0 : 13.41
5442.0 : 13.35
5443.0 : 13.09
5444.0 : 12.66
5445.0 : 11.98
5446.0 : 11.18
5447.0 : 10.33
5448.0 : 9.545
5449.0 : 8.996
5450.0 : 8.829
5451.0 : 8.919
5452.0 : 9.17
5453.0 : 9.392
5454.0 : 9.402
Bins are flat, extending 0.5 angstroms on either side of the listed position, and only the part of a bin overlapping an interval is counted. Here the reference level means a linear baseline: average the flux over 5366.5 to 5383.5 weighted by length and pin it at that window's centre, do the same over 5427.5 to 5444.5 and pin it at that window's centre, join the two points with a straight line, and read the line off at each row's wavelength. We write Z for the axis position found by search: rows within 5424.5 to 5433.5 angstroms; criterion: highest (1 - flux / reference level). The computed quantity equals 5430.0 angstroms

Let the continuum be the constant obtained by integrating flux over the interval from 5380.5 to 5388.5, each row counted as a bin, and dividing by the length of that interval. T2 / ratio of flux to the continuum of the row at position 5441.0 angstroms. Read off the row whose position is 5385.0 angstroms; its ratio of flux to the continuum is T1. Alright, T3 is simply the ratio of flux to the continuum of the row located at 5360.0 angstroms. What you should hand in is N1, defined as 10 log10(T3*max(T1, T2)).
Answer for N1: 0.30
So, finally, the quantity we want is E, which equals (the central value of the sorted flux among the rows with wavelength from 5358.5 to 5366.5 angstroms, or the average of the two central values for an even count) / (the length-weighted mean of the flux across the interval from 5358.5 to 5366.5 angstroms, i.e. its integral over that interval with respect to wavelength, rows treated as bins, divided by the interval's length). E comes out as 0.99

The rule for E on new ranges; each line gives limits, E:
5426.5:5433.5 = 0.99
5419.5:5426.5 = 1.00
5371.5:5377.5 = 1.02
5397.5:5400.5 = 1.00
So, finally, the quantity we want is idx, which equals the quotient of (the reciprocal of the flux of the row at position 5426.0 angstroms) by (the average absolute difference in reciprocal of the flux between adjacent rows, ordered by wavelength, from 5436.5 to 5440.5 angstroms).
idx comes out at 53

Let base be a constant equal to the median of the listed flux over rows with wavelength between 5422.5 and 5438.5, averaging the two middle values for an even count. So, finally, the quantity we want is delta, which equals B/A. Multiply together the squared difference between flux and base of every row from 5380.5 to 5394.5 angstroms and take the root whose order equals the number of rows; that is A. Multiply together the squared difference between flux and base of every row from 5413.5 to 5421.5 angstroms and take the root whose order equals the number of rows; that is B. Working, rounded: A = 0.25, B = 0.0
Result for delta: 0.1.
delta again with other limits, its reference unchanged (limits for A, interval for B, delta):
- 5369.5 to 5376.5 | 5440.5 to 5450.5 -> 1.7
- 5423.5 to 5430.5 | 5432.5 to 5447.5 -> 2.9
